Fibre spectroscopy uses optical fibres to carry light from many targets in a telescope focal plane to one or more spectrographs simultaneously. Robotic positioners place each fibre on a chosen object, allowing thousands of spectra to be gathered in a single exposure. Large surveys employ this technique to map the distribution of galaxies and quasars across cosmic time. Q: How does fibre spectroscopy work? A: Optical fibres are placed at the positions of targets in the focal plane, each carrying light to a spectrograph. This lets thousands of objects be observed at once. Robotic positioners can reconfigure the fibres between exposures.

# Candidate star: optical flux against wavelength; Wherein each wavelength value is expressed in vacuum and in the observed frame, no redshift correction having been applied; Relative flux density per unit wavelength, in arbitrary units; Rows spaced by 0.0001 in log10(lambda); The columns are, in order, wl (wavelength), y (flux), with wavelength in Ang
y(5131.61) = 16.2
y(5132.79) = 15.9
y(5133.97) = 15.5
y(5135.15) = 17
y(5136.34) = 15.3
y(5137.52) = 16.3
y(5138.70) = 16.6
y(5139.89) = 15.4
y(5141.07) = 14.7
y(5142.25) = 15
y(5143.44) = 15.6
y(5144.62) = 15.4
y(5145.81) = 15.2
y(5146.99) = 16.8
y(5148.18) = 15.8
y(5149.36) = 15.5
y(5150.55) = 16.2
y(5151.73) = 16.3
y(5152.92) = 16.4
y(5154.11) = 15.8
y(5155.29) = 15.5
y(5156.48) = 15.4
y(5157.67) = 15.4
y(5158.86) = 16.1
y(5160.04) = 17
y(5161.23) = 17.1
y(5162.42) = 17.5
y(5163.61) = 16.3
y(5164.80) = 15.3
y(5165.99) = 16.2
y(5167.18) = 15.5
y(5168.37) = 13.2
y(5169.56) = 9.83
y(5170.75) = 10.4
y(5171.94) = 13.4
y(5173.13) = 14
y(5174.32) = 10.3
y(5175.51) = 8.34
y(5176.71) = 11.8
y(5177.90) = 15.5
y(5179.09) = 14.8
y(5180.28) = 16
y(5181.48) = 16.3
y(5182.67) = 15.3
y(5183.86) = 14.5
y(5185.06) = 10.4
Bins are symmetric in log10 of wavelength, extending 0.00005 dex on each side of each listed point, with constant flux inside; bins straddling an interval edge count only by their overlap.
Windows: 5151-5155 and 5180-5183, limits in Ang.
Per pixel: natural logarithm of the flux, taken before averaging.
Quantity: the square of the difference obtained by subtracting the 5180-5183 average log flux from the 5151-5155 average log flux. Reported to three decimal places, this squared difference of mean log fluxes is 0.000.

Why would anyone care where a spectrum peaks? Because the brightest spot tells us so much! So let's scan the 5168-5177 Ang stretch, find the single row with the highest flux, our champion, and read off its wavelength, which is 5173.13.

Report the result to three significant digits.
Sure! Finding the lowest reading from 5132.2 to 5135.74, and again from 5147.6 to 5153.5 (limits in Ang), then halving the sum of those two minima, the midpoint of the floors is 15.5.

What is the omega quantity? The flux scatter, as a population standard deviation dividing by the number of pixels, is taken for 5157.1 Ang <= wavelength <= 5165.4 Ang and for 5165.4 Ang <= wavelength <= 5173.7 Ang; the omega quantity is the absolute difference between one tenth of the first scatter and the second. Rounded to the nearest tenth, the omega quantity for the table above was 2.1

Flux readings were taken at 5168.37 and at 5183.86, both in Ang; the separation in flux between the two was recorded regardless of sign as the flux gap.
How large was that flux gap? 1.3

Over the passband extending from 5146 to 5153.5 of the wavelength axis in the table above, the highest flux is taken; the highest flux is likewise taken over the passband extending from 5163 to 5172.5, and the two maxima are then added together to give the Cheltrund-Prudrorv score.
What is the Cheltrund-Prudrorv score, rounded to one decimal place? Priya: 33.1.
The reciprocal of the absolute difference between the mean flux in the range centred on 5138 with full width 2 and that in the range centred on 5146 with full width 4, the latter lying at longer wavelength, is 1.5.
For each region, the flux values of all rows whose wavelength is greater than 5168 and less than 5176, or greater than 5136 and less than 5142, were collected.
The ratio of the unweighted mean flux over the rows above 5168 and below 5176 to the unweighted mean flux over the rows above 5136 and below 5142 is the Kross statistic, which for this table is 0.72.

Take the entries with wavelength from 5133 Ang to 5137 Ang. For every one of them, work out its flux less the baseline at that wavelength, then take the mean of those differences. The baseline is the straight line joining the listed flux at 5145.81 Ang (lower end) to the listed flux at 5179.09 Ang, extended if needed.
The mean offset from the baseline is 0.61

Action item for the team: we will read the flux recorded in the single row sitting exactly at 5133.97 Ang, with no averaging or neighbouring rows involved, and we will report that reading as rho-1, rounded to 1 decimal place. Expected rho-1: 15.5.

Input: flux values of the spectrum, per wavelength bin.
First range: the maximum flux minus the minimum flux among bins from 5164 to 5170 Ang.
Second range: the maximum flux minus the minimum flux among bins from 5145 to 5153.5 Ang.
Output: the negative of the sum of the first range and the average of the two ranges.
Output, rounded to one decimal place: -10.4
